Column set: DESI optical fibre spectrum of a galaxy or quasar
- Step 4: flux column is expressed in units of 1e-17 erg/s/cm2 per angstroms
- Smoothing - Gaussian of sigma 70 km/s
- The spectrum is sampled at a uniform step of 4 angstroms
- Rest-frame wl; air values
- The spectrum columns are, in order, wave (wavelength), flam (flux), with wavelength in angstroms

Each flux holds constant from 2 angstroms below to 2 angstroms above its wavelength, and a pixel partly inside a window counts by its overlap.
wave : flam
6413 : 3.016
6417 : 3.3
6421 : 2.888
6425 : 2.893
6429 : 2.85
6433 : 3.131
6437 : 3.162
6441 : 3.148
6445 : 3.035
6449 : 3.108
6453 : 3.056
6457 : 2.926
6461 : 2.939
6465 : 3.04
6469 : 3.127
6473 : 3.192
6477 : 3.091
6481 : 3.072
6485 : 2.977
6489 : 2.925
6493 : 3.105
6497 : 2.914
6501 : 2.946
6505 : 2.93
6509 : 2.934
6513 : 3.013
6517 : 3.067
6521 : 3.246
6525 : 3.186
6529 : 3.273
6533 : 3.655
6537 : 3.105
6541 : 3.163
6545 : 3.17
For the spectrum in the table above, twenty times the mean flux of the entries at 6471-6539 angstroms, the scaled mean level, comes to 61.92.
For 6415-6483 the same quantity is 61.13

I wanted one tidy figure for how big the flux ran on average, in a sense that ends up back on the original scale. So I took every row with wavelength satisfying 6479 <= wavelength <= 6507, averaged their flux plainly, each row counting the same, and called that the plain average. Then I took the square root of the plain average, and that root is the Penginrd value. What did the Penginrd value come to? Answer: 1.73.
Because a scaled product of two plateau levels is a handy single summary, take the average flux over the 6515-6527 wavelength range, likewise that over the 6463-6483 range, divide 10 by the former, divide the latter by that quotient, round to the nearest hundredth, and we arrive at 0.98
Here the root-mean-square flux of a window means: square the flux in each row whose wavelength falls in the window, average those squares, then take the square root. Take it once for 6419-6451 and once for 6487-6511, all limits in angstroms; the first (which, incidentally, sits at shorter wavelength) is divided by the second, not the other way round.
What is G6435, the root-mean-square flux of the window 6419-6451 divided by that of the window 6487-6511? 1.02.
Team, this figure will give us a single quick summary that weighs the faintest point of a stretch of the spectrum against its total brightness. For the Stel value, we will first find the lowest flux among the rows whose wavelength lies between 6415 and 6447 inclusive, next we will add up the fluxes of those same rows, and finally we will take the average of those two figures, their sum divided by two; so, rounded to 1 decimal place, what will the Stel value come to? 13.6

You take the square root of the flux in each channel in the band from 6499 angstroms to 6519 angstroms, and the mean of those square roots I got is 1.73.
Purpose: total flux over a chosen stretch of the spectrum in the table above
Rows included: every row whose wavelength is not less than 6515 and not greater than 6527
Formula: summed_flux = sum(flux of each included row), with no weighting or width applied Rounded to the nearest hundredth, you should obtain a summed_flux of 9.50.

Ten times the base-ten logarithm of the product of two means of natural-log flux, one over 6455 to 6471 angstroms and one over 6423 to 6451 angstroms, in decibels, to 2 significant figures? 0.88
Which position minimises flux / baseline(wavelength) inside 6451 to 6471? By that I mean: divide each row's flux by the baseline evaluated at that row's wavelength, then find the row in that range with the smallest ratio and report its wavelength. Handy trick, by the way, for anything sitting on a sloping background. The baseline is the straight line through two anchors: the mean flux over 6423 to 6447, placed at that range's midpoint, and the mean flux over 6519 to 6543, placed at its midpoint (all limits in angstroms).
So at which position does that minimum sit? 6457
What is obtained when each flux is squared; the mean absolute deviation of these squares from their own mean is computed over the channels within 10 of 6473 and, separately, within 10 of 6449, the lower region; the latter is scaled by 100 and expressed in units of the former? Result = 131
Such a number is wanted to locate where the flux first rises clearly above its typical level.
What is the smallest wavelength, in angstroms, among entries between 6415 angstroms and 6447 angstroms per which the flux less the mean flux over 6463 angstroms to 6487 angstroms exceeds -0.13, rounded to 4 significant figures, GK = 6417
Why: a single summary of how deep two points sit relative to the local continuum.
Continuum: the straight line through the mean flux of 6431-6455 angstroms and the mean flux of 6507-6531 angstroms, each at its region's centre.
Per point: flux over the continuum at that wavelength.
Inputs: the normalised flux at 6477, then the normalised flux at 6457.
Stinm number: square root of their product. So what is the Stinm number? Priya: 0.967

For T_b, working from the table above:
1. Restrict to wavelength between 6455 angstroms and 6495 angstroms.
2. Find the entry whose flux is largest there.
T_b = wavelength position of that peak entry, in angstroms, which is 6473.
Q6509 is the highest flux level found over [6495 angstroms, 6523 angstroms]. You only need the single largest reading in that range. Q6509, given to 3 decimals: 3.246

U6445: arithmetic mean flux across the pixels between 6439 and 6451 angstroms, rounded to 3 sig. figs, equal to 3.10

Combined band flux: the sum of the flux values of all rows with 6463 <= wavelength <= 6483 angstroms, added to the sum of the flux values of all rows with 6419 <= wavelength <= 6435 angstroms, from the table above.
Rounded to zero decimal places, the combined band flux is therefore 27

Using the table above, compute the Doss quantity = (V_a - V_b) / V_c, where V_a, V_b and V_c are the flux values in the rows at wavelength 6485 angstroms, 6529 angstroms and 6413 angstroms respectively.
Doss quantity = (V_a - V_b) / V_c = -0.10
